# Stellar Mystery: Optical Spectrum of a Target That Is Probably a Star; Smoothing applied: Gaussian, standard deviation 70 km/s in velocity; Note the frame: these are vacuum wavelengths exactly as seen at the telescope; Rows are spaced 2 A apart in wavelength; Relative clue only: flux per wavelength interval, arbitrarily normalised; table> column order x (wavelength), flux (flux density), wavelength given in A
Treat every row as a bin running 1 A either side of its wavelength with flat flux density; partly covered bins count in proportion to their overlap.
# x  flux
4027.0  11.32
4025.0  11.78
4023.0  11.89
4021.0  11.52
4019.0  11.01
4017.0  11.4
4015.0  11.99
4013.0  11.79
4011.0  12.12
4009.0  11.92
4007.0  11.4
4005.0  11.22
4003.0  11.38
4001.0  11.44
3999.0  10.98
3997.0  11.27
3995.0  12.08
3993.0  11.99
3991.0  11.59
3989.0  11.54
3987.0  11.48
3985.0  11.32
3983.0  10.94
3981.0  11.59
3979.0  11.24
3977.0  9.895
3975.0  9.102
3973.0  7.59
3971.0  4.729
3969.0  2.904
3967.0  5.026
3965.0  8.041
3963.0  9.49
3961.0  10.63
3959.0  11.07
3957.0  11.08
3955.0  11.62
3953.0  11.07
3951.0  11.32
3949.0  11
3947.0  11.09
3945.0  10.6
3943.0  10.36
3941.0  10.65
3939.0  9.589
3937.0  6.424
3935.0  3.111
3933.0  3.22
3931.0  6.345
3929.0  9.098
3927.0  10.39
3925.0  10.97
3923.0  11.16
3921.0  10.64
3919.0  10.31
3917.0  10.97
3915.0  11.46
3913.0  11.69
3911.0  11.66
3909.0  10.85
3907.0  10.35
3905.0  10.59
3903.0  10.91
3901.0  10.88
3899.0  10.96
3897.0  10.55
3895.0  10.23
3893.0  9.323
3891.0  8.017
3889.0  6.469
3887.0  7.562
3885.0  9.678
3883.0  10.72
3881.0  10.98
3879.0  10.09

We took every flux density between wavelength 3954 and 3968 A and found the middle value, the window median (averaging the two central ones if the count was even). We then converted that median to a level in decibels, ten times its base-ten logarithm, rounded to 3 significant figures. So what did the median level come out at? 10.3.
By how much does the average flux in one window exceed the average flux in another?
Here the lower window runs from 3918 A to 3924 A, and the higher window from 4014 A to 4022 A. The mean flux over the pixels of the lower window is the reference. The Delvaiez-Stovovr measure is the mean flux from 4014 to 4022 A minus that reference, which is 1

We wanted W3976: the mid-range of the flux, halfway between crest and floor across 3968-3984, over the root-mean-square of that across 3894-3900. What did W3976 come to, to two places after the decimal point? 0.68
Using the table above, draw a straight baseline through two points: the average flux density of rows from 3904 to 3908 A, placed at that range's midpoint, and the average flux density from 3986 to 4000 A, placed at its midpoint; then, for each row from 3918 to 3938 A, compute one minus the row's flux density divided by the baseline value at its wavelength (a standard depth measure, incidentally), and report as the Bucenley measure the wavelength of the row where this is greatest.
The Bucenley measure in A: 3935.0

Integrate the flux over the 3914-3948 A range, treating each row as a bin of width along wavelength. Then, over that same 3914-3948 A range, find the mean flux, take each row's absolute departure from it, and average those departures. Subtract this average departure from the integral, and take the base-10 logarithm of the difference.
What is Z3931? 2.49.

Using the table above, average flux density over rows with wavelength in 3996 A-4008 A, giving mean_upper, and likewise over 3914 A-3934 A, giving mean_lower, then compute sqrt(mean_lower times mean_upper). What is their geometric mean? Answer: 10.3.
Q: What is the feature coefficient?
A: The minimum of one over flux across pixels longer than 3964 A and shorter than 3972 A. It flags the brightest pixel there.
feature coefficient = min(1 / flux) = 0.124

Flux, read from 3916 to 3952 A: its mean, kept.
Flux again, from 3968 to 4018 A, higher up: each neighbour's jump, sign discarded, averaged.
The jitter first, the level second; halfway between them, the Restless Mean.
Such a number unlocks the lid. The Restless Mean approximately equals 4.94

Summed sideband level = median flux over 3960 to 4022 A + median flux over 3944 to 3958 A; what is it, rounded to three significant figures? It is 22.4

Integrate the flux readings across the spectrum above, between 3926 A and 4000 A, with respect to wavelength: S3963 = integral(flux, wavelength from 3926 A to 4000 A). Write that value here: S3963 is 703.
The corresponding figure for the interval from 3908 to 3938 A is 277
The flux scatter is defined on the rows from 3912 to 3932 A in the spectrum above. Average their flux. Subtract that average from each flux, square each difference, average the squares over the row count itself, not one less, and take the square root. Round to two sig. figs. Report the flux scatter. 1.5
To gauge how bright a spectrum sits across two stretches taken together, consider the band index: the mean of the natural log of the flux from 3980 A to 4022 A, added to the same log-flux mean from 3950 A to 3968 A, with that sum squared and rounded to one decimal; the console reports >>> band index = 22.2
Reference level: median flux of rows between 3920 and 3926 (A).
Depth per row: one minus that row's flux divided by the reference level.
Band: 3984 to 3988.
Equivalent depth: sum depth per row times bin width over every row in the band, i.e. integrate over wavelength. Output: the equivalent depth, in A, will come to -0.16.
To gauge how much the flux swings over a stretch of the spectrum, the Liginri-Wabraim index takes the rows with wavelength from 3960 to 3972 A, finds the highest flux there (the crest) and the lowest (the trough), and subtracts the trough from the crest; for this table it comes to 7.7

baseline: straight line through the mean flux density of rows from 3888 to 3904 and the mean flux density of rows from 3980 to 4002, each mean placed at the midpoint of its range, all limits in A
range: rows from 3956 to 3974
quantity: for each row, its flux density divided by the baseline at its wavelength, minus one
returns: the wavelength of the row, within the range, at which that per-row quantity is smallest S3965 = 3969.0 A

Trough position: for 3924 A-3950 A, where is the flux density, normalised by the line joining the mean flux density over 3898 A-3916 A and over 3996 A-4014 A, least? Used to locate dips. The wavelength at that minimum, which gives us 3935.0 A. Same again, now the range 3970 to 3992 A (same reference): 3971.0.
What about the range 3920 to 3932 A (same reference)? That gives 3931.0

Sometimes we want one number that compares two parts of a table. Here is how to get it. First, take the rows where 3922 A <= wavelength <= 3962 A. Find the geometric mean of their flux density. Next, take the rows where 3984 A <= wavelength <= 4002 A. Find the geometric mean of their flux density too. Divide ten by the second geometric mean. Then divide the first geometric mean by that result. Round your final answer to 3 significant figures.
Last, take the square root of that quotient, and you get 3.22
